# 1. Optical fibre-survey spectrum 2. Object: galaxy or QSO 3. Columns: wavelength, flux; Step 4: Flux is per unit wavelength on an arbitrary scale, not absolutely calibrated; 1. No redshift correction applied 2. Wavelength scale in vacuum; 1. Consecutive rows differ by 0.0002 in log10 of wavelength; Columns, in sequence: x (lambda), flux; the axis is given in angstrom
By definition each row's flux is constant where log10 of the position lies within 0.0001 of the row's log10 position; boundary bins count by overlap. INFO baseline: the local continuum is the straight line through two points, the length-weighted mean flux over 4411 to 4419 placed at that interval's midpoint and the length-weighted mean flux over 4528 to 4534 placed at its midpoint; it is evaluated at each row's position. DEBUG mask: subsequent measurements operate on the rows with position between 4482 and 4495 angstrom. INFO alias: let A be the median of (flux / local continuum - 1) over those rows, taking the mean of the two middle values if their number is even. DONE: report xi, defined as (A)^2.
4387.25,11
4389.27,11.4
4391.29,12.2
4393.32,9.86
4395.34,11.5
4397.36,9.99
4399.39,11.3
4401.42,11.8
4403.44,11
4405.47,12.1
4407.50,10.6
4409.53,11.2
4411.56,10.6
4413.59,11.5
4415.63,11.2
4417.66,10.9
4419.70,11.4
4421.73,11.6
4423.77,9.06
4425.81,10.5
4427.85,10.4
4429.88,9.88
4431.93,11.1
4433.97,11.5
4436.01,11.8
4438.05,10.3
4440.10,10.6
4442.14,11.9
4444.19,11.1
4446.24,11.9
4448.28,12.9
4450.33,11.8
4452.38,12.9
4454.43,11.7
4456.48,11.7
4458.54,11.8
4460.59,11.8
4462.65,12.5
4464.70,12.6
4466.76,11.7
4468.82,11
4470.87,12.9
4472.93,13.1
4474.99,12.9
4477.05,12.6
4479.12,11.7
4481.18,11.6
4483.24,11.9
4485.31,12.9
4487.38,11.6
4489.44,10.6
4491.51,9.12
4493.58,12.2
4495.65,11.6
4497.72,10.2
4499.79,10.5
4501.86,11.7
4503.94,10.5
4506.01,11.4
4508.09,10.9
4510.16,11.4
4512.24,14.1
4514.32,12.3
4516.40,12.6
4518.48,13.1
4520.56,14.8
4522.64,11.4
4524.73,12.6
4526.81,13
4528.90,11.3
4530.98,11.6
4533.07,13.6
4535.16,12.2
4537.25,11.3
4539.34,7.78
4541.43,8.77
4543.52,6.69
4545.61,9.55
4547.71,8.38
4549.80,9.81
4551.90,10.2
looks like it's 0.000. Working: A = 0.00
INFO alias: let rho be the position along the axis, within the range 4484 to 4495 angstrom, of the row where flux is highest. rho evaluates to 4485.31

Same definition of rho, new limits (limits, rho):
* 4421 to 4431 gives 4421.73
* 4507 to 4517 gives 4512.24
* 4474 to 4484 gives 4474.99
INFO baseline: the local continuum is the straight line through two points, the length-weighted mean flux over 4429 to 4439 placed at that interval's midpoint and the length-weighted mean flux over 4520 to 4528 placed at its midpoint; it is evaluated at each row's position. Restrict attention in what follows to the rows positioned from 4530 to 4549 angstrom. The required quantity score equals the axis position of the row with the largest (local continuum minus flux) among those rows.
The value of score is 4543.52 angstrom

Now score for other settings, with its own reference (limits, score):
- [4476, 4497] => 4491.51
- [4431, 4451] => 4438.05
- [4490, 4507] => 4491.51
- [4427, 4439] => 4429.88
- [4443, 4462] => 4444.19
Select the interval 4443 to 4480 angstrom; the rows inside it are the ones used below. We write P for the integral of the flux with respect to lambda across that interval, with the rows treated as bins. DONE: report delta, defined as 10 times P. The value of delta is 4493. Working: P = 449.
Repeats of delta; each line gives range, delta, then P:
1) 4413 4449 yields 3984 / 398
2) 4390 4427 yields 4076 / 408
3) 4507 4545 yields 4411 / 441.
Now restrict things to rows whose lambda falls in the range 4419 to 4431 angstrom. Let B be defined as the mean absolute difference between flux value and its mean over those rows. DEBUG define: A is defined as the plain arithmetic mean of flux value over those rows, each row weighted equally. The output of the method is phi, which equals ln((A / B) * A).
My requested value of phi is 5.1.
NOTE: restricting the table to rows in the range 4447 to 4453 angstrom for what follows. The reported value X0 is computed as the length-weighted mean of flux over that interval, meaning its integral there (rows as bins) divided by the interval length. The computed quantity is 12.5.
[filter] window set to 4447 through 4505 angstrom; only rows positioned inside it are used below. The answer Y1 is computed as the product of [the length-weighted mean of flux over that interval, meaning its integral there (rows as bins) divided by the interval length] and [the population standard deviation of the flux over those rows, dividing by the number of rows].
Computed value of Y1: 11.1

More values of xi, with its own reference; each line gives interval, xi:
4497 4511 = 0.008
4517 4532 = 0.002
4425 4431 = 0.005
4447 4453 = 0.017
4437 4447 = 0.001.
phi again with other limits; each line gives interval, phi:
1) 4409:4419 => 6.1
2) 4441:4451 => 5.9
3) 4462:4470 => 5.5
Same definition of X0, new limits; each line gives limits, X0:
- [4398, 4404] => 11.3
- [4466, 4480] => 12.3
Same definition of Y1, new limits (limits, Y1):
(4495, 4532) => 14.4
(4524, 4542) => 20.6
